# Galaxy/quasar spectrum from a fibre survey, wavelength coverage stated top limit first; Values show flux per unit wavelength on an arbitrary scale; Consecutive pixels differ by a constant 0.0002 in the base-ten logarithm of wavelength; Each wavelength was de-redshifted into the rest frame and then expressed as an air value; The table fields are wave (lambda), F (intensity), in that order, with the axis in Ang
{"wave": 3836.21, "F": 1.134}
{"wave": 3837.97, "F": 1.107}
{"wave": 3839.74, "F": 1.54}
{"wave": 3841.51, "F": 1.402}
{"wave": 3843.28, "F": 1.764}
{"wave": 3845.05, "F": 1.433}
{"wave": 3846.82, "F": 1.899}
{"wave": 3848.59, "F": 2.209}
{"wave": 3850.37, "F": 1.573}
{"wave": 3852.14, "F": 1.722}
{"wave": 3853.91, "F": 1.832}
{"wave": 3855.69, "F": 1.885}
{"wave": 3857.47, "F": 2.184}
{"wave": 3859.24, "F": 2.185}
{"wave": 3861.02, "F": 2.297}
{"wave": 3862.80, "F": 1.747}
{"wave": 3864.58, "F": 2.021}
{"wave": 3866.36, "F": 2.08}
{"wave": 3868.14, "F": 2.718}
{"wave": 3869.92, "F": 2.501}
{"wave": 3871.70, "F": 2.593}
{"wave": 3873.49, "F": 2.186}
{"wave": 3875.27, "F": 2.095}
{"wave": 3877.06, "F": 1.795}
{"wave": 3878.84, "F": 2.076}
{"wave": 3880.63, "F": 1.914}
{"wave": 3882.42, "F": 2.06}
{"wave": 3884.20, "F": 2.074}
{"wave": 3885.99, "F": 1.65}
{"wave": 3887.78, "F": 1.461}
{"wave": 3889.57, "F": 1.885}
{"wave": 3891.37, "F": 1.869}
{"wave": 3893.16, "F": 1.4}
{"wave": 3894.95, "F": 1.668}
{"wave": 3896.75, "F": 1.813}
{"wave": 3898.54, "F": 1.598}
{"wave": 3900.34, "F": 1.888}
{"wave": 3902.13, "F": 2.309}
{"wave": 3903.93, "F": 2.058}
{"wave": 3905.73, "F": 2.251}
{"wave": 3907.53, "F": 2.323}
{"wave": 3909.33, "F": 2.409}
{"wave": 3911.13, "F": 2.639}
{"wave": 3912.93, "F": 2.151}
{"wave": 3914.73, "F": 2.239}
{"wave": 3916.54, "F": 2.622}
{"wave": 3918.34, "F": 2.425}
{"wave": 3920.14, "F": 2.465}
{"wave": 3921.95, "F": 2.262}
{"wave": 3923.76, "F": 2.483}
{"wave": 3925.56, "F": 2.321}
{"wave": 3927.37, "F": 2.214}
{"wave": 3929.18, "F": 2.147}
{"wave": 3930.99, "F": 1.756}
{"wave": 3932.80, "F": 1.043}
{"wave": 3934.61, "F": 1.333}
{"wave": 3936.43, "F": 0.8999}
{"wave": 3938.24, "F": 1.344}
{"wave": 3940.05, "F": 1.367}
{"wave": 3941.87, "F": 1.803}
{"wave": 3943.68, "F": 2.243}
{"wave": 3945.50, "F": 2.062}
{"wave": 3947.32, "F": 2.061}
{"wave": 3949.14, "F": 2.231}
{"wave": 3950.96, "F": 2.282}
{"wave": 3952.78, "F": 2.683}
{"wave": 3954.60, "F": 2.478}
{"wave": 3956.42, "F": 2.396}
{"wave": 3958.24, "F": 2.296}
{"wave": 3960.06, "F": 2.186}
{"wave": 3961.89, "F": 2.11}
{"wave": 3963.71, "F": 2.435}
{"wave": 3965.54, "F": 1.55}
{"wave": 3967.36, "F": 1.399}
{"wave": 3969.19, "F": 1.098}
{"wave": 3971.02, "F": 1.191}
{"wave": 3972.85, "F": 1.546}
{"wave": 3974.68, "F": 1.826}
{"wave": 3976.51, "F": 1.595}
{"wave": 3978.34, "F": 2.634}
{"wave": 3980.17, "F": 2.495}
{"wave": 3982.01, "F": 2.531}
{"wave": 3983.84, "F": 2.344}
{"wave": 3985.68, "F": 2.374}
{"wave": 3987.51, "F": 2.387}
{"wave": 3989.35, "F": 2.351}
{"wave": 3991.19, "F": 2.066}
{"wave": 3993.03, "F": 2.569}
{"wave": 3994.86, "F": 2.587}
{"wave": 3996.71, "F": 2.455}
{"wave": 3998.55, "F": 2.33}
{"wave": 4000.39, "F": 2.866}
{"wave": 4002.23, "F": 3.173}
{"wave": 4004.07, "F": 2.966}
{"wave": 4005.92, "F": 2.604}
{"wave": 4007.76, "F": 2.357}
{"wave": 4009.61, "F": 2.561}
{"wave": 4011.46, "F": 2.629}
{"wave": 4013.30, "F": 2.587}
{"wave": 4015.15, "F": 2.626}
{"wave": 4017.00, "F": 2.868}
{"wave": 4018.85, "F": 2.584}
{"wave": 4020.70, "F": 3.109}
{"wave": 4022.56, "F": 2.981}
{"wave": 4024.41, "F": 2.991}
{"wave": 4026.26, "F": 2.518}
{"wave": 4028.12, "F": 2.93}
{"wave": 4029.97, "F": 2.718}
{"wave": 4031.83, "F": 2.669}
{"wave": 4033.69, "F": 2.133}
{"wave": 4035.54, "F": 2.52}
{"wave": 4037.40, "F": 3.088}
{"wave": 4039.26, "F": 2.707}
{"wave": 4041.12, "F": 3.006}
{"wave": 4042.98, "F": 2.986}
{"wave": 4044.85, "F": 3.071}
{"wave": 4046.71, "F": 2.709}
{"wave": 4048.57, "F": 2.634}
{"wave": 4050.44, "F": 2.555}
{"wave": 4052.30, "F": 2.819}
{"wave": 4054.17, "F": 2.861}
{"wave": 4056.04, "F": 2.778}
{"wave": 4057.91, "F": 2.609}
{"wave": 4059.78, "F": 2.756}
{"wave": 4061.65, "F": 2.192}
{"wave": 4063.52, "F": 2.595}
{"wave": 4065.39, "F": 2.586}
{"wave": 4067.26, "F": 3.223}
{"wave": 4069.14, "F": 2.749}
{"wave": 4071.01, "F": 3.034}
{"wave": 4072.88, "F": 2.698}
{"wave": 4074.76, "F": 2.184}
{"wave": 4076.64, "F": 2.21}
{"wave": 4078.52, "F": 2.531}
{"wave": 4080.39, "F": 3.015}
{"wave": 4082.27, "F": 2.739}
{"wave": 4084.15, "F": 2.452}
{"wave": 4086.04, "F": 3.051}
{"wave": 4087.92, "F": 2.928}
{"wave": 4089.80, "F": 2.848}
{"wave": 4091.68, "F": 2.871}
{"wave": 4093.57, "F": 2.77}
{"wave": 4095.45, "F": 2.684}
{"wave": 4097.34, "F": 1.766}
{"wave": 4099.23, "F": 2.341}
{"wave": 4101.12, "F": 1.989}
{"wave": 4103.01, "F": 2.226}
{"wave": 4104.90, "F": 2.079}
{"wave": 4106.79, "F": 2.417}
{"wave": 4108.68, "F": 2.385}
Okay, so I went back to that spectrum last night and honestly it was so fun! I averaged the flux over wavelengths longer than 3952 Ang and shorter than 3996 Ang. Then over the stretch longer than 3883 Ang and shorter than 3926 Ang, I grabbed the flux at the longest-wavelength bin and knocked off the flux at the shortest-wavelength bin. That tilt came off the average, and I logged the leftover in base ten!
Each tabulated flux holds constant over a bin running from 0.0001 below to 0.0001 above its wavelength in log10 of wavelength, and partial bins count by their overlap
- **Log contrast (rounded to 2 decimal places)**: 0.27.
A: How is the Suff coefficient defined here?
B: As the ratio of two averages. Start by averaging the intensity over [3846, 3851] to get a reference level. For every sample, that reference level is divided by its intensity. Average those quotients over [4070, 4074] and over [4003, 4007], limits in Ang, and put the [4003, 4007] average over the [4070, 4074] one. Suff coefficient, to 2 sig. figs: 1.0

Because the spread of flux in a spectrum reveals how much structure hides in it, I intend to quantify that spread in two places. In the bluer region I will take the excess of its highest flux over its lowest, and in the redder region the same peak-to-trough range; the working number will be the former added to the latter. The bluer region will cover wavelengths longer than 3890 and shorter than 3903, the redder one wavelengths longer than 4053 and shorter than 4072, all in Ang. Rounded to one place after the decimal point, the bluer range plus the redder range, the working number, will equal 1.9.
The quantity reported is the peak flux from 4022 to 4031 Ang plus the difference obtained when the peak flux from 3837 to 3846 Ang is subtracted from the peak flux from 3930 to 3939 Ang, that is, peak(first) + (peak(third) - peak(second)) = 3.0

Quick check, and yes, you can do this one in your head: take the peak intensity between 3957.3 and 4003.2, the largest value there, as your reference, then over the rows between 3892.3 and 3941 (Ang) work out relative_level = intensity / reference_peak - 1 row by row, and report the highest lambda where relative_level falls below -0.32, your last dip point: 3940.05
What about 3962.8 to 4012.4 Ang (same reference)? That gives 3991.19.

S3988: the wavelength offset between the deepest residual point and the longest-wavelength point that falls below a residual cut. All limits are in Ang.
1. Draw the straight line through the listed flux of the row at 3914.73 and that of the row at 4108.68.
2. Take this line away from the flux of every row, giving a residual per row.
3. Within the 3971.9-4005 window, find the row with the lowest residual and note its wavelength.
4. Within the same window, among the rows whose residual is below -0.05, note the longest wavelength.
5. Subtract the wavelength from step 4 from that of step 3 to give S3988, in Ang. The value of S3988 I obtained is -18.3 Ang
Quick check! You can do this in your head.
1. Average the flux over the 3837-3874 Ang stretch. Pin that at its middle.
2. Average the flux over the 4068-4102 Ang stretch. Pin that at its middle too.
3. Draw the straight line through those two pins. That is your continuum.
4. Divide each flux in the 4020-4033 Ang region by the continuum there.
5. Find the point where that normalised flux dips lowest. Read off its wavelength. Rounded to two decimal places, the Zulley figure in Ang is 4026.26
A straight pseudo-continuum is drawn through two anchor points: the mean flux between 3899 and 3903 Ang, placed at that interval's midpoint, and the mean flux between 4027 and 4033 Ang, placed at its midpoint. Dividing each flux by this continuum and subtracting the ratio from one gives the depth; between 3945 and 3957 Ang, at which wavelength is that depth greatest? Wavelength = 3947.32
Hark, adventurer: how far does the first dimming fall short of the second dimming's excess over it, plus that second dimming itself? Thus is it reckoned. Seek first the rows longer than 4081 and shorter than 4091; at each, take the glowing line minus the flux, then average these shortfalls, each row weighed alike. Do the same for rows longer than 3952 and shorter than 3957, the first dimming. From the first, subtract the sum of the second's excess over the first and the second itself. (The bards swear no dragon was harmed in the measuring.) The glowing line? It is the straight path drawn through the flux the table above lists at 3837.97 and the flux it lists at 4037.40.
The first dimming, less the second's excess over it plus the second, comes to -2.0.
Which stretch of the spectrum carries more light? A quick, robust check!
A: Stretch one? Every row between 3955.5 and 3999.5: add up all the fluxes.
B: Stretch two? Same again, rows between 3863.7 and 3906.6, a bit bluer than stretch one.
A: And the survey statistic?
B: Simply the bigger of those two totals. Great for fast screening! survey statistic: 51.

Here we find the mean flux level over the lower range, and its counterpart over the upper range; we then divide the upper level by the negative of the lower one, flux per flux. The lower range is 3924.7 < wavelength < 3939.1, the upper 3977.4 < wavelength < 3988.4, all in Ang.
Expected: -1.5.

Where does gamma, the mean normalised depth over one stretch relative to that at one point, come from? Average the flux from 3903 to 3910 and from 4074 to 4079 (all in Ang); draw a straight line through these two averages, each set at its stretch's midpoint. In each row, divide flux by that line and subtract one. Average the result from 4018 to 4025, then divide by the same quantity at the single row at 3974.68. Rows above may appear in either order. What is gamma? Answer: -1.4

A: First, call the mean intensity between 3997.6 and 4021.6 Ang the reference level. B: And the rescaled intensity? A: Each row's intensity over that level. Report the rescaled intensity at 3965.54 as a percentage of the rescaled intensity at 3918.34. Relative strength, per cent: 64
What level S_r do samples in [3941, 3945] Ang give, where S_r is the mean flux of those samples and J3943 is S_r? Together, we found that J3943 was 2.0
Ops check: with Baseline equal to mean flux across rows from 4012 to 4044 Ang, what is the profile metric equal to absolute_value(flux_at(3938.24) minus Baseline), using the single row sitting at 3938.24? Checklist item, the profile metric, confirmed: 1.42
